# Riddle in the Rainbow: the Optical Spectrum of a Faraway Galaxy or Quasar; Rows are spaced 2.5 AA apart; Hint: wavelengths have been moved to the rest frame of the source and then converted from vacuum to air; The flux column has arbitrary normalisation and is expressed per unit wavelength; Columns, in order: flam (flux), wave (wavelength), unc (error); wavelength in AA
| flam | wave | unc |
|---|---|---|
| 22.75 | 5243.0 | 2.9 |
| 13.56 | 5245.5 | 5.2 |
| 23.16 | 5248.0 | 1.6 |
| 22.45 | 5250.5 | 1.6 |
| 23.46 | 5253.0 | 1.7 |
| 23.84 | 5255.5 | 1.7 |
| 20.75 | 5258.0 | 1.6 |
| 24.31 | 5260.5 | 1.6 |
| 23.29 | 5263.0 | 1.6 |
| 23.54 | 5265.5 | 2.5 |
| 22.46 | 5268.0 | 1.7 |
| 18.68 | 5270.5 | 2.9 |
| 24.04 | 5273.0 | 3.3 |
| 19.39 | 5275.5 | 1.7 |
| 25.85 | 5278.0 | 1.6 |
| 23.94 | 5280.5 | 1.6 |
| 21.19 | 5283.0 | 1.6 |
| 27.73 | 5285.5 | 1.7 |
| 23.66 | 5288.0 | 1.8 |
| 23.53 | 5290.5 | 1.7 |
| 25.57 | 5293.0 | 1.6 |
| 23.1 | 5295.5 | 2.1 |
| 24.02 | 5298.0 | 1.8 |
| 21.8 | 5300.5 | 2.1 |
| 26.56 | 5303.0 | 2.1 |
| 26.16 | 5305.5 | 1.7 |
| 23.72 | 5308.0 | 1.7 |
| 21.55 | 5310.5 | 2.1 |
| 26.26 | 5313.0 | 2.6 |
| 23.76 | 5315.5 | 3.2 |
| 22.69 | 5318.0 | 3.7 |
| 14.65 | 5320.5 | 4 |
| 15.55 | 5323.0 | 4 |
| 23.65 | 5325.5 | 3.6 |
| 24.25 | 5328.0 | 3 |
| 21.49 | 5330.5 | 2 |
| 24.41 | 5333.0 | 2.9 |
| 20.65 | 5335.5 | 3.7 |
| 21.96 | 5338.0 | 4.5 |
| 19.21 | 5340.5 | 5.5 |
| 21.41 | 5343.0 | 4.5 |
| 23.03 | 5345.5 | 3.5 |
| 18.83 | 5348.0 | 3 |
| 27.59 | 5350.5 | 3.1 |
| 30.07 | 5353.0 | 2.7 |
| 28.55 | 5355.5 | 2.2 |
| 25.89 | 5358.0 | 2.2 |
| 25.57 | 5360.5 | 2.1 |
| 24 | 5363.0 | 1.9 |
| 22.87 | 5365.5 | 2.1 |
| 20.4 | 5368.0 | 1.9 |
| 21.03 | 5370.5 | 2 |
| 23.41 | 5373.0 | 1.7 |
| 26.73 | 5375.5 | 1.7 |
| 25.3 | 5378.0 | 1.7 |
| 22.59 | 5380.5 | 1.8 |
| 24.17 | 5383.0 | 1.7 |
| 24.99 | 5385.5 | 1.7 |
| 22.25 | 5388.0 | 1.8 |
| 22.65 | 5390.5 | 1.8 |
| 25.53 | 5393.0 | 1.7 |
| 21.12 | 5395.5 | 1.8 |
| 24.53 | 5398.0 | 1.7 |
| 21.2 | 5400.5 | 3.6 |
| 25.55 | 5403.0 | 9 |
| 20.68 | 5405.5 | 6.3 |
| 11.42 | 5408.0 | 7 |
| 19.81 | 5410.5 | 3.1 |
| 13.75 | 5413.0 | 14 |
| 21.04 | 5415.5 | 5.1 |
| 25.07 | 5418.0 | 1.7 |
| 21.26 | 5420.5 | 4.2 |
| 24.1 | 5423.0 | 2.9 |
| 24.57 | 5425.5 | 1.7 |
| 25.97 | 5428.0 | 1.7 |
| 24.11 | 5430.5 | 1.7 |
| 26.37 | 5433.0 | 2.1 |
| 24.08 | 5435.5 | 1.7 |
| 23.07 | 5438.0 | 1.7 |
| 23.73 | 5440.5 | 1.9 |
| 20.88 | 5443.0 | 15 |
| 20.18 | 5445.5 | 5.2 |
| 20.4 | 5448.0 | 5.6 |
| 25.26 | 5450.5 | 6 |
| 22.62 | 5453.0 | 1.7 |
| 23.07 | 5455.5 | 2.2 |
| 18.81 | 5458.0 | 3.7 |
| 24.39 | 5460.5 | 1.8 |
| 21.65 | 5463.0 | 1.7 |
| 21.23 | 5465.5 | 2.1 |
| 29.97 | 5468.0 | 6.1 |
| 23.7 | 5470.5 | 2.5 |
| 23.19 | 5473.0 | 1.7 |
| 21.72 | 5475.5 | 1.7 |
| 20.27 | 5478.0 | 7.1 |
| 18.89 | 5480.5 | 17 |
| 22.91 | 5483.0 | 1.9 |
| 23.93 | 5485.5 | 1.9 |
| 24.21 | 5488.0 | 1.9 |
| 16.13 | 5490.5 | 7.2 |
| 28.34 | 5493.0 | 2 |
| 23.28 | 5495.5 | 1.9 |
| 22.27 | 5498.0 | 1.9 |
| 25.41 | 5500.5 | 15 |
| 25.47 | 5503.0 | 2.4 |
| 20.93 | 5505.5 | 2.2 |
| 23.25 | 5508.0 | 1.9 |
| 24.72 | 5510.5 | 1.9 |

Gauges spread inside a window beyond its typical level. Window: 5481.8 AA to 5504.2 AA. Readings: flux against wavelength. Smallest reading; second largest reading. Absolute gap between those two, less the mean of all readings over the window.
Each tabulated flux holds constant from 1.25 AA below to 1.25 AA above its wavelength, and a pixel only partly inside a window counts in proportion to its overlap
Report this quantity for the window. -14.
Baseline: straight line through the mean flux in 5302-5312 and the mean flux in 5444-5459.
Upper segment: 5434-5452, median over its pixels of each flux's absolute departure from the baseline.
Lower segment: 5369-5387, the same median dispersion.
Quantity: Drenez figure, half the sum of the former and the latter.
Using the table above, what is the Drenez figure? 1.8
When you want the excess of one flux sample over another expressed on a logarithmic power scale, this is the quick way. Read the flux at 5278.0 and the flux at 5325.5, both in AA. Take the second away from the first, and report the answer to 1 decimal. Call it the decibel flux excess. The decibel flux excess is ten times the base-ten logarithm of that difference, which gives 3.4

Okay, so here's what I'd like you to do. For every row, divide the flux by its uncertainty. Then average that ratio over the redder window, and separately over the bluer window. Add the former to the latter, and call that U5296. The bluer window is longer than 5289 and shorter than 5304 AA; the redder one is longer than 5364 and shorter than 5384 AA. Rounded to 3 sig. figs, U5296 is 25.8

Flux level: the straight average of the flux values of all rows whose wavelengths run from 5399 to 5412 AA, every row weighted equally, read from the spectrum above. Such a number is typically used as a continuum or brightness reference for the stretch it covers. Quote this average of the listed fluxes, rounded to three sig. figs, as 19.7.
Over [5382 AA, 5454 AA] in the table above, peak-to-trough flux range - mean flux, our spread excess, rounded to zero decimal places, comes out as -7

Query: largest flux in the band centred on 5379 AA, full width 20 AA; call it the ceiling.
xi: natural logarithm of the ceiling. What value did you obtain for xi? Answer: 3.29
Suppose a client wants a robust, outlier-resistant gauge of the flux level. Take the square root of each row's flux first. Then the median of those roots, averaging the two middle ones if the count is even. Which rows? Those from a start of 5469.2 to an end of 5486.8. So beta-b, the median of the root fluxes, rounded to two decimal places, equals 4.79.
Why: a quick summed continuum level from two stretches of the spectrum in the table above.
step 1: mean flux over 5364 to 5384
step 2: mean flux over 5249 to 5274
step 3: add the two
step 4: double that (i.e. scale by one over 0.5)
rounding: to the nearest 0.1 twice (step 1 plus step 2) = 92.0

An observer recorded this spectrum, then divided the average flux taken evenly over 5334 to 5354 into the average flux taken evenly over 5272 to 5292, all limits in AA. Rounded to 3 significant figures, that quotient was 1.04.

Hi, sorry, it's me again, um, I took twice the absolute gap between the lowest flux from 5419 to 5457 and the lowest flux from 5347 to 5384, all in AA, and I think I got 2.7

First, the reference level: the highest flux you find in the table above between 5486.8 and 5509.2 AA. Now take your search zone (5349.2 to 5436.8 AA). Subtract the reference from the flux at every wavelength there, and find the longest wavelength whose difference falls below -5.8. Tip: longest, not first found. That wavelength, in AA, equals 5420.5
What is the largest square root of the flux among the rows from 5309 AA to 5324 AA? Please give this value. 5.1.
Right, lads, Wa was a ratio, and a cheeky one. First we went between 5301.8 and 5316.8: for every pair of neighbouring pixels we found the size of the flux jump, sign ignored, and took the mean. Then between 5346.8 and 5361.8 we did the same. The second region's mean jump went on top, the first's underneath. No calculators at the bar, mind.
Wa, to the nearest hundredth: 1.29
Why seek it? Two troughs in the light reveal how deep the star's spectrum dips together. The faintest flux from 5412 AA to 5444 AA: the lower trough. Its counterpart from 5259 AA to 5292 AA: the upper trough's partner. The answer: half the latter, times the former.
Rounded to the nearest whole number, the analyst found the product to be 128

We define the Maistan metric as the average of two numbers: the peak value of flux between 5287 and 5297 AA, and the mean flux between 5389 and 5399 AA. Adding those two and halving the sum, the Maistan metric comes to 24.5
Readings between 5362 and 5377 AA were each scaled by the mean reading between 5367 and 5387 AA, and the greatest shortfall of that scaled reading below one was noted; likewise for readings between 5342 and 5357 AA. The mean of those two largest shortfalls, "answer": 0.17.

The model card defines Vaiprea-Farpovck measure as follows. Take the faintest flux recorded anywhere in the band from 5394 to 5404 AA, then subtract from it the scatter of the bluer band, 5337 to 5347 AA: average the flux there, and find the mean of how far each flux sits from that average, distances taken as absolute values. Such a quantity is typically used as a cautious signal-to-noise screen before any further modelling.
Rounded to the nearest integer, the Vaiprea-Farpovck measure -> 20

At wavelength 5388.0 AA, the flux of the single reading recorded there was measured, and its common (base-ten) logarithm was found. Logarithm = 1.347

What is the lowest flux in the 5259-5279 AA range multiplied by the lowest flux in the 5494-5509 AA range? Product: 391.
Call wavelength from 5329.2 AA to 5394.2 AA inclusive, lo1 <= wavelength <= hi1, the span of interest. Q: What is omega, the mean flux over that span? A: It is 23.6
